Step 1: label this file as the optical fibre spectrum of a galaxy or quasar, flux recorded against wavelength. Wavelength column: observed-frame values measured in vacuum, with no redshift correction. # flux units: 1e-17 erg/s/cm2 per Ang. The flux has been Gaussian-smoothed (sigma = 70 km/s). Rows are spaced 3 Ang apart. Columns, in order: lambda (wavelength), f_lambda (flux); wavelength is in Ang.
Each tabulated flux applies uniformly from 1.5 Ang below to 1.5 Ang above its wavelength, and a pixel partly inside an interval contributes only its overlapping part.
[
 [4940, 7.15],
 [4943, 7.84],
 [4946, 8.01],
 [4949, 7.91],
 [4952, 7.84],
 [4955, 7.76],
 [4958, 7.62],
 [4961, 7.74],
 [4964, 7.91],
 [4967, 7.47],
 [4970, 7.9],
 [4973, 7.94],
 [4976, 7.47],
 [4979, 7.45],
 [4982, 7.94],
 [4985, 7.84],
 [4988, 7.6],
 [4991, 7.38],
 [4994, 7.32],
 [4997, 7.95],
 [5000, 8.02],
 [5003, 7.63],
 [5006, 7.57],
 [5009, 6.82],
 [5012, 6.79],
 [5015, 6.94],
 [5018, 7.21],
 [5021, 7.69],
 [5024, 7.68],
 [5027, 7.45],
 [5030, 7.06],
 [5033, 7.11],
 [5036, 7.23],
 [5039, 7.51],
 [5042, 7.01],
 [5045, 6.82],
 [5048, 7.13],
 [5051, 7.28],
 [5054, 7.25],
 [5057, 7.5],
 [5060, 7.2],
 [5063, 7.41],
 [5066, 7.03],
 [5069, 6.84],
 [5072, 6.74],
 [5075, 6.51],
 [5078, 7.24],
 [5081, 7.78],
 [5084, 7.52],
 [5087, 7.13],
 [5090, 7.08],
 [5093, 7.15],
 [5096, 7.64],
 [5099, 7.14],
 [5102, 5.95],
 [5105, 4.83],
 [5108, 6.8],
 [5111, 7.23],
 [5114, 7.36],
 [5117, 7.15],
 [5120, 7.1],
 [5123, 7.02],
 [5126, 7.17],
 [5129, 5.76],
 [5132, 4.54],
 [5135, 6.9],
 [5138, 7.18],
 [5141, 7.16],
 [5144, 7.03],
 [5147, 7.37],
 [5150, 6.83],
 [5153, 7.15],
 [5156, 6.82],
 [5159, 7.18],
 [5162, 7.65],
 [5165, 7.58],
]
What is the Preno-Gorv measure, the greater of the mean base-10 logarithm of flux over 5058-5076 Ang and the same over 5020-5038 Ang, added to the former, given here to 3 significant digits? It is 1.71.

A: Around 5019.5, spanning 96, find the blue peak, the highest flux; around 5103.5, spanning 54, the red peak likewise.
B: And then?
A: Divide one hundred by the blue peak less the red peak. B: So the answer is 417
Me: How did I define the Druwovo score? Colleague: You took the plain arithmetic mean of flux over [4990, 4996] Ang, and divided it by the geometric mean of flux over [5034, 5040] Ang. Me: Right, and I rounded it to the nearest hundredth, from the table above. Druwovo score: 1.00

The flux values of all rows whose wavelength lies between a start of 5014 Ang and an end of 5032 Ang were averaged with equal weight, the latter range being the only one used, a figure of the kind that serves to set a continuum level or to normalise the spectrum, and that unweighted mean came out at 7.34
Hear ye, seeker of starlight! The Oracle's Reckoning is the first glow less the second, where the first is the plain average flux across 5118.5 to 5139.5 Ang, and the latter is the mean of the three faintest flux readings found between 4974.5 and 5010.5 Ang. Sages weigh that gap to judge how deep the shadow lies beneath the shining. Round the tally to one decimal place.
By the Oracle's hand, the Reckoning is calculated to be -0.6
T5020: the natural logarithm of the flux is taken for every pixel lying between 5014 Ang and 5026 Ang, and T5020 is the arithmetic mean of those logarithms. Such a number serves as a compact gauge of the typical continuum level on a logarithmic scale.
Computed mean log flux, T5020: 2.00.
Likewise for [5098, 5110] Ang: 1.81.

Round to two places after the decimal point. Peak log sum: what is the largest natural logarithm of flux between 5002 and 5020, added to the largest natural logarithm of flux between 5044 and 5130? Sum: 4.08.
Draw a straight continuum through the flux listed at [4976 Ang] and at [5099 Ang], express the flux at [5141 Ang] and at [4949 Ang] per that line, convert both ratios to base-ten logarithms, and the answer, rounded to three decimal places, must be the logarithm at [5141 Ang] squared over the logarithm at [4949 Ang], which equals 0.003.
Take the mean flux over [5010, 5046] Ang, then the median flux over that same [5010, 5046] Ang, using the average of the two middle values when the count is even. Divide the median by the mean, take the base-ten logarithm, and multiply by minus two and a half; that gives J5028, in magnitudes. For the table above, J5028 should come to 0.007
